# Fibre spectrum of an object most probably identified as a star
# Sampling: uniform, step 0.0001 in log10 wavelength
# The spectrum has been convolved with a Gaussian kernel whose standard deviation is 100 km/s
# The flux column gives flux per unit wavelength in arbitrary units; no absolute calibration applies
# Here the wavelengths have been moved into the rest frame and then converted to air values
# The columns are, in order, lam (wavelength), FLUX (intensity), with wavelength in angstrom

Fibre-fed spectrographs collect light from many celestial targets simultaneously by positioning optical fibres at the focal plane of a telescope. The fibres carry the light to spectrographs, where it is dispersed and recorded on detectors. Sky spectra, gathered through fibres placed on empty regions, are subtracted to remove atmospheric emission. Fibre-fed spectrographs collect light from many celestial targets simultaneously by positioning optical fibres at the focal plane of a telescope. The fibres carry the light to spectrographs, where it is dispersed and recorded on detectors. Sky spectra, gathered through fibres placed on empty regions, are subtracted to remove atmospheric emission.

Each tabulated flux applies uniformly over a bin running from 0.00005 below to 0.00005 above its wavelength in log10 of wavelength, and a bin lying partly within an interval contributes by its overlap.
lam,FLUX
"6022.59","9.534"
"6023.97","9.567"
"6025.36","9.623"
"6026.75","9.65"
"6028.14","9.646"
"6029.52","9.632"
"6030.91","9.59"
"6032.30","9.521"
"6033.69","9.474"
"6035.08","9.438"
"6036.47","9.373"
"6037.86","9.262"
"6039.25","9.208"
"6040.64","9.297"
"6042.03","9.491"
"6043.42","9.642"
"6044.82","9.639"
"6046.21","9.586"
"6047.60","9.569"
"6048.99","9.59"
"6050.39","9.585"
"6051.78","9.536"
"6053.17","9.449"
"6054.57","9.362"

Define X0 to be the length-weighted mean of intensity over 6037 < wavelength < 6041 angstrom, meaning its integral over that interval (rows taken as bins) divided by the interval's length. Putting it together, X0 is 9.26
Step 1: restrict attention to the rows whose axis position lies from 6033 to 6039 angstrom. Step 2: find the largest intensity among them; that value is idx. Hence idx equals 9.474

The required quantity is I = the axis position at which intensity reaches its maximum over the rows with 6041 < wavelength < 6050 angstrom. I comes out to 6043.42 angstrom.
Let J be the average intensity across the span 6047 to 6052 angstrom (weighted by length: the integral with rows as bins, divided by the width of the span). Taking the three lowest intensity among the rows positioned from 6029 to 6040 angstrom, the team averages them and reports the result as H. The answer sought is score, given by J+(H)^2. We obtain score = 96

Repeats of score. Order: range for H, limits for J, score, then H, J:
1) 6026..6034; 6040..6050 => 100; 9.53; 9.542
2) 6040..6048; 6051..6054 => 99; 9.45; 9.492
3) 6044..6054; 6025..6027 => 100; 9.52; 9.624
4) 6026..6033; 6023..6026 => 101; 9.58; 9.602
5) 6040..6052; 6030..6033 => 99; 9.44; 9.550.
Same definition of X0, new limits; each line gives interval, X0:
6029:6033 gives 9.57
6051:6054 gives 9.49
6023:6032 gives 9.62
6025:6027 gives 9.62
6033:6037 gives 9.43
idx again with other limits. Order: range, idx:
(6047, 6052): 9.59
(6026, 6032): 9.65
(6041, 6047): 9.642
